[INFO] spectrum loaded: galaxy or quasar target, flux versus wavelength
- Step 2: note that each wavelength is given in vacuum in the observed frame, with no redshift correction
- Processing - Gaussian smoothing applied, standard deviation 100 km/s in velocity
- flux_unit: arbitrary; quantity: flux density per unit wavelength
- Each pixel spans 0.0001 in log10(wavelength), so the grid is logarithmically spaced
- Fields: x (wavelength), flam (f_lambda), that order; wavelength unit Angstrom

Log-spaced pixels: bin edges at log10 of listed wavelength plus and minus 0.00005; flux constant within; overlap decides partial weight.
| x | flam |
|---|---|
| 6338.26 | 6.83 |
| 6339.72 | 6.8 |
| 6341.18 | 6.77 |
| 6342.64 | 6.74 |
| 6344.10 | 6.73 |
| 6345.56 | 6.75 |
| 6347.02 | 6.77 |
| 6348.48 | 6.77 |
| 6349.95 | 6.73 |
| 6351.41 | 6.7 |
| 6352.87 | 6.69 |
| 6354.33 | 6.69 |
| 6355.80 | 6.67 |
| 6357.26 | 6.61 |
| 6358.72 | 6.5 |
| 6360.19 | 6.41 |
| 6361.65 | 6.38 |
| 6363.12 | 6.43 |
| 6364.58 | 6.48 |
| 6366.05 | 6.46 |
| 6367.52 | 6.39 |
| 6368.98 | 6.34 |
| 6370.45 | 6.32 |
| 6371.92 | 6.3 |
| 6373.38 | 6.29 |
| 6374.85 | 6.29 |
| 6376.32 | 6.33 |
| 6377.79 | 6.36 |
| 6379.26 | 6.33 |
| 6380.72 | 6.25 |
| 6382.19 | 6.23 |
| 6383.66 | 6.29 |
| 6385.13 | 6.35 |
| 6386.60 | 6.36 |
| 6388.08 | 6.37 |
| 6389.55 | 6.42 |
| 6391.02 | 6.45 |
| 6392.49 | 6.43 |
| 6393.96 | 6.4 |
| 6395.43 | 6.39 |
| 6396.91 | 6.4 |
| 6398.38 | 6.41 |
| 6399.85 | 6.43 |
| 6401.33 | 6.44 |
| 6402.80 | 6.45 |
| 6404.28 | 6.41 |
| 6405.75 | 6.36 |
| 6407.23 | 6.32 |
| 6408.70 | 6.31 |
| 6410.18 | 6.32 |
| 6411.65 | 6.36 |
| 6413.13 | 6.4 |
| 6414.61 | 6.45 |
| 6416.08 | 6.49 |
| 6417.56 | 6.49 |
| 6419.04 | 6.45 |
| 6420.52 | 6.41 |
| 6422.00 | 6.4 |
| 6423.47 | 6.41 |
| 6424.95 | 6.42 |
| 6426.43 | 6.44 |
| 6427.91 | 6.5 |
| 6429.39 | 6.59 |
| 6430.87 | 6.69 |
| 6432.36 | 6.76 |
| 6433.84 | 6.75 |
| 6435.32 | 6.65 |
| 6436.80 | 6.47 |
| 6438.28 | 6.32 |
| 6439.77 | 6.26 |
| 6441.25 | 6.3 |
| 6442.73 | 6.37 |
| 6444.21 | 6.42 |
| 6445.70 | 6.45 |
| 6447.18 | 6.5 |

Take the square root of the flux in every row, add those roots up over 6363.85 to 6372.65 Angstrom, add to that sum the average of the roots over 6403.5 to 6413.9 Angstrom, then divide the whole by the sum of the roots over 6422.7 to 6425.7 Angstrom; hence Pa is 3.5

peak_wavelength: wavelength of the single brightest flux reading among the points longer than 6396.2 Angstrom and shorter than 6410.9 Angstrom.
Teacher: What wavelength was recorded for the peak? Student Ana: 6402.80 Angstrom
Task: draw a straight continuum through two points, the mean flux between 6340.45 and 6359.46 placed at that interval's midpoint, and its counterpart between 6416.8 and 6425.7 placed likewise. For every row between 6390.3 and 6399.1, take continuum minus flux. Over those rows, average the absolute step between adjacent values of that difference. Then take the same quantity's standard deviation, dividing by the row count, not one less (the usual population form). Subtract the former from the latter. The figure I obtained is 0.00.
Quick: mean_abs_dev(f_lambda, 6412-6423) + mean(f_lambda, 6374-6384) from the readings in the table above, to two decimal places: 6.33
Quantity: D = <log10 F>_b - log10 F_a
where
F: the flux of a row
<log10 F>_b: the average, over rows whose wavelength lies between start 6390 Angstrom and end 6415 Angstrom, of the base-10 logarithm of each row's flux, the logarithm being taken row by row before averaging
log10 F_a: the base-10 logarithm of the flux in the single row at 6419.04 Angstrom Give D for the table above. -0.0037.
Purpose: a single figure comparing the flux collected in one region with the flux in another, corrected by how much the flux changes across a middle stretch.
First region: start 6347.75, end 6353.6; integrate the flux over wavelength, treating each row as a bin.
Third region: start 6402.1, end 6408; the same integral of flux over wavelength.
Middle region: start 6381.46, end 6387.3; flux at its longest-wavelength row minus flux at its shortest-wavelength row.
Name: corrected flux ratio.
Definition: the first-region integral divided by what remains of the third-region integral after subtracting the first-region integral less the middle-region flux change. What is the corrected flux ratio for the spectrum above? -26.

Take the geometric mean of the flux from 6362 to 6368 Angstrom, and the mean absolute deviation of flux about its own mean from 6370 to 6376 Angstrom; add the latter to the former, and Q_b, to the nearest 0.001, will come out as 6.450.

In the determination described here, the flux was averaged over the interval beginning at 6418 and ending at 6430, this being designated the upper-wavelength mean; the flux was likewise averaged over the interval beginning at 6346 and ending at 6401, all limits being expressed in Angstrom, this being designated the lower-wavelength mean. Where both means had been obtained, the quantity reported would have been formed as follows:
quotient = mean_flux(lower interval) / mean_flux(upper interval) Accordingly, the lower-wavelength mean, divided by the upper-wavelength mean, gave 0.999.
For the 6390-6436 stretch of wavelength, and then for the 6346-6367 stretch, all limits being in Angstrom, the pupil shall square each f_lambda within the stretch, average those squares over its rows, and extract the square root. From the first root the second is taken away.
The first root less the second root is -0.14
